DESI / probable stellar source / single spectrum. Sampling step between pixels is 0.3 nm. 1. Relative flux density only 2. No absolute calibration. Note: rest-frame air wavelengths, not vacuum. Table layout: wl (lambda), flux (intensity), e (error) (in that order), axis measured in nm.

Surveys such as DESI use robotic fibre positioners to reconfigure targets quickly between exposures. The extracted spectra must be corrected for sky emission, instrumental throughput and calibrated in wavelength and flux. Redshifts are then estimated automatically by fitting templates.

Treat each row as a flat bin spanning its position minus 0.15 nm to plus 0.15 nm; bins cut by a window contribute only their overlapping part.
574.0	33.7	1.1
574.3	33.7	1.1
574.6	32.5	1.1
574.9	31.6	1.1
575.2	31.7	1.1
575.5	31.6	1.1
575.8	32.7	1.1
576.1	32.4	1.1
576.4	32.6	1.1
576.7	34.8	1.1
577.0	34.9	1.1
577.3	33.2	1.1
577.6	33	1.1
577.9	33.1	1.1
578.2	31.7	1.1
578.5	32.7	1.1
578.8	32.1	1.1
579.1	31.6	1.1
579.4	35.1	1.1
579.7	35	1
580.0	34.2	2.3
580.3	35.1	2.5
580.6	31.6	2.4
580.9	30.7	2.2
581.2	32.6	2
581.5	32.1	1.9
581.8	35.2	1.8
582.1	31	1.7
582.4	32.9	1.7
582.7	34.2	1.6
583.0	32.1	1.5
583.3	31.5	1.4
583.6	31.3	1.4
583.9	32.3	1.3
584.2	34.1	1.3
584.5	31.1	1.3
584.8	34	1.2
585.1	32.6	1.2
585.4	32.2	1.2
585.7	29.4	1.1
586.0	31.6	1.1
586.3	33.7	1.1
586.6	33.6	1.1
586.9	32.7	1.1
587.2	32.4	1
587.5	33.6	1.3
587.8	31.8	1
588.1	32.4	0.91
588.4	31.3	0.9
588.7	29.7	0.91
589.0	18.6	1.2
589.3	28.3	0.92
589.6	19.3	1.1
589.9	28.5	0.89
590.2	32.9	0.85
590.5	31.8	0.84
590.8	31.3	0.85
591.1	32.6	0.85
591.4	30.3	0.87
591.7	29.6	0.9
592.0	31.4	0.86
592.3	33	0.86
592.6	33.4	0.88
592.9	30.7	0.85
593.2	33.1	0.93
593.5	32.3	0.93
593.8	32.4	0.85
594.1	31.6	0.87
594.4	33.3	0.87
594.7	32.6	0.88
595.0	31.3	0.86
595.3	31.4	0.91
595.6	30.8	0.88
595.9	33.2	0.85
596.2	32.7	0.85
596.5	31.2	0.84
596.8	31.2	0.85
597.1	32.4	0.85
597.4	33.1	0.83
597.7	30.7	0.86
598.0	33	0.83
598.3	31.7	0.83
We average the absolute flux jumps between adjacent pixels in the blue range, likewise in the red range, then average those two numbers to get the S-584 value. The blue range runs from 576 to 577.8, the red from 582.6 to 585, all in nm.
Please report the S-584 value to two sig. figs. 1.3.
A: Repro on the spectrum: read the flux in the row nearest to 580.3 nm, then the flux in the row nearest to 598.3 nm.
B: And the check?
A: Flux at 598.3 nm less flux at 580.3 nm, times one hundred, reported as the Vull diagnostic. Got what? -340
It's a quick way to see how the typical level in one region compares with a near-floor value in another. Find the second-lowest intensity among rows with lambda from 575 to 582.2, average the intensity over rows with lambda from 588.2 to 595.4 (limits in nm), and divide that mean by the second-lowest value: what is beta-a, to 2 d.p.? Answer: 0.98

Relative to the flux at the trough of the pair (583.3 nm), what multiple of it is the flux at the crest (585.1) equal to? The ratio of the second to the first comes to 1.03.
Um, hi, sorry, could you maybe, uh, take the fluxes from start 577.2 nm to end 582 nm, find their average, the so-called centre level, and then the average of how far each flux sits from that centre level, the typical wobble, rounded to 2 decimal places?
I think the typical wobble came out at 1.18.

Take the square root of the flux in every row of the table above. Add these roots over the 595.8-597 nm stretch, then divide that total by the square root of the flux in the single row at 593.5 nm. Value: 3.99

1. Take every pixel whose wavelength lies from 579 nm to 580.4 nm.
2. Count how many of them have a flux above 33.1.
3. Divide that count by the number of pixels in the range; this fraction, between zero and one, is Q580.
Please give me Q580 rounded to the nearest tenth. 0.8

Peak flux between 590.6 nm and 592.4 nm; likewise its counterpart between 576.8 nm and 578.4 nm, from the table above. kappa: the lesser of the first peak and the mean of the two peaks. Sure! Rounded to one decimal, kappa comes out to 33.0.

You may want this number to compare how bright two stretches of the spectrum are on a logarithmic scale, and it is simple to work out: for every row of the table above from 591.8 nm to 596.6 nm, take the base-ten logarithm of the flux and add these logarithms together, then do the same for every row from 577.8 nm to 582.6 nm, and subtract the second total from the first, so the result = -0.16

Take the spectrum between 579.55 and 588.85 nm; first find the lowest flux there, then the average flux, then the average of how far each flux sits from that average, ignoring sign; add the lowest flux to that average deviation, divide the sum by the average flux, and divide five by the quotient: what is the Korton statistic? 5.32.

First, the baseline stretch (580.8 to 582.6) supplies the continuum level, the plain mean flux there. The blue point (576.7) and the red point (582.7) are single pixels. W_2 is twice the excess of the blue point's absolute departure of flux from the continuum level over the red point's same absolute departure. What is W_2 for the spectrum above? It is 1.2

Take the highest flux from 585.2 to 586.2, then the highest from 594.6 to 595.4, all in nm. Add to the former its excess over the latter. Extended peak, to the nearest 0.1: 31.8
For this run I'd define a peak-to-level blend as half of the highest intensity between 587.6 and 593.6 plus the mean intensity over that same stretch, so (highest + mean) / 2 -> 31.8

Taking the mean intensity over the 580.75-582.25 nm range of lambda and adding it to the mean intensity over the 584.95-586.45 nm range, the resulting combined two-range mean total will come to 64.2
